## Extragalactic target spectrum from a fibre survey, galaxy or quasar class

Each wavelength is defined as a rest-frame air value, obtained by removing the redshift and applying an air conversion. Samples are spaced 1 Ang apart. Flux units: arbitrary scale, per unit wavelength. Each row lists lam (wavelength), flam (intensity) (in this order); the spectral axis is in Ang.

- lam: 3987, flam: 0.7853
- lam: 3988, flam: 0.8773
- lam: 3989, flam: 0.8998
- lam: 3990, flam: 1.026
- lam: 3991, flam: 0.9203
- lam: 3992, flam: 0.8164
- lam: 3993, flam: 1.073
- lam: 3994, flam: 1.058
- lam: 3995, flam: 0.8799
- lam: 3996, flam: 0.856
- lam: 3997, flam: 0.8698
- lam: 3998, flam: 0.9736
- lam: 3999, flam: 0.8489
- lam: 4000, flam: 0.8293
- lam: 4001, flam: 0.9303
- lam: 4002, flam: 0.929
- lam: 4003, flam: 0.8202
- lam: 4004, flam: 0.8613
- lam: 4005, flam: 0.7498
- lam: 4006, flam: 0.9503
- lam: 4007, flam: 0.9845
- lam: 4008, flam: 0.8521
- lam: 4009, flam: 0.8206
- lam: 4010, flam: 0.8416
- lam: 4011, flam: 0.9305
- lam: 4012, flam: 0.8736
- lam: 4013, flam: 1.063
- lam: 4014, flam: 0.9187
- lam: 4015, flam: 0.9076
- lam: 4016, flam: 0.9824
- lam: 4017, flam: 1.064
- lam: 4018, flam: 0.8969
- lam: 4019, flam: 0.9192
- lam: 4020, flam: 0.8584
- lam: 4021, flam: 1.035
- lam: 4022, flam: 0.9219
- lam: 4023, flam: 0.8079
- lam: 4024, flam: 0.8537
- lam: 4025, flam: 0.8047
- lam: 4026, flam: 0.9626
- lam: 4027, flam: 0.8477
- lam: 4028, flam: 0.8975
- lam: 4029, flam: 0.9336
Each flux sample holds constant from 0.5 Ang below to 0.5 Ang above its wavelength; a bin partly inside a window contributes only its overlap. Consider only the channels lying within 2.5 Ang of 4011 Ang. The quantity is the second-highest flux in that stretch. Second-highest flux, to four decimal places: 0.9305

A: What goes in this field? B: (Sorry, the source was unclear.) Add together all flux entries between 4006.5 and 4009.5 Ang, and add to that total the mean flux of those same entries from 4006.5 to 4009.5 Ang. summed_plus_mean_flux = 3.54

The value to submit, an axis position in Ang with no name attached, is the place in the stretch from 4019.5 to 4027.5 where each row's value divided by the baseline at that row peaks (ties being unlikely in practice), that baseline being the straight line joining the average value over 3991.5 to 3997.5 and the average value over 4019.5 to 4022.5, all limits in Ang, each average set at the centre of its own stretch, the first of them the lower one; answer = 4021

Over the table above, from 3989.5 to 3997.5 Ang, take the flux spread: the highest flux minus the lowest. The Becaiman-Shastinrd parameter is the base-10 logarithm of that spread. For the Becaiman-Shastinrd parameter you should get -0.591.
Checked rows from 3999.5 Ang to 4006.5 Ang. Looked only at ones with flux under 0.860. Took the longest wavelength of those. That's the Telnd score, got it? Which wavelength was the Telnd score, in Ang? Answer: 4005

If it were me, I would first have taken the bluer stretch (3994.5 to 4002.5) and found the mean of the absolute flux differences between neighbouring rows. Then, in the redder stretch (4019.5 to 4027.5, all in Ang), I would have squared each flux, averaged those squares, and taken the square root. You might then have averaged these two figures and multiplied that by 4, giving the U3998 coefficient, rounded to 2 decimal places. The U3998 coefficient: 1.89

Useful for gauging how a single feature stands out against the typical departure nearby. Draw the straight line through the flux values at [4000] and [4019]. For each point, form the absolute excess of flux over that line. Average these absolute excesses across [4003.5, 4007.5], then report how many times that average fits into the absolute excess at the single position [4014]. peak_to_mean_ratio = 0.28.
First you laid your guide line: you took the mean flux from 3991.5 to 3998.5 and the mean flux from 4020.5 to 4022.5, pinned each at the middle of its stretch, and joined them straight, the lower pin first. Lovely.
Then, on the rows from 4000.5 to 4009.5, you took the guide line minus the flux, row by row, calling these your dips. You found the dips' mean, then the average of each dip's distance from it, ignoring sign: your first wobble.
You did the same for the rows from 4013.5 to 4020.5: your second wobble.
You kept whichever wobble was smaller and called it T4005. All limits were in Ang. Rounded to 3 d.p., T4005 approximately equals 0.051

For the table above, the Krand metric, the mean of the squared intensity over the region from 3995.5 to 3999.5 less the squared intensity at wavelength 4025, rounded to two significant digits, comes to 0.14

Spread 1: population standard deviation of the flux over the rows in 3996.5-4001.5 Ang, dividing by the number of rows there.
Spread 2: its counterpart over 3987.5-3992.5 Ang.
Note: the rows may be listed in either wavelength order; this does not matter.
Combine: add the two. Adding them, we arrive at 0.122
